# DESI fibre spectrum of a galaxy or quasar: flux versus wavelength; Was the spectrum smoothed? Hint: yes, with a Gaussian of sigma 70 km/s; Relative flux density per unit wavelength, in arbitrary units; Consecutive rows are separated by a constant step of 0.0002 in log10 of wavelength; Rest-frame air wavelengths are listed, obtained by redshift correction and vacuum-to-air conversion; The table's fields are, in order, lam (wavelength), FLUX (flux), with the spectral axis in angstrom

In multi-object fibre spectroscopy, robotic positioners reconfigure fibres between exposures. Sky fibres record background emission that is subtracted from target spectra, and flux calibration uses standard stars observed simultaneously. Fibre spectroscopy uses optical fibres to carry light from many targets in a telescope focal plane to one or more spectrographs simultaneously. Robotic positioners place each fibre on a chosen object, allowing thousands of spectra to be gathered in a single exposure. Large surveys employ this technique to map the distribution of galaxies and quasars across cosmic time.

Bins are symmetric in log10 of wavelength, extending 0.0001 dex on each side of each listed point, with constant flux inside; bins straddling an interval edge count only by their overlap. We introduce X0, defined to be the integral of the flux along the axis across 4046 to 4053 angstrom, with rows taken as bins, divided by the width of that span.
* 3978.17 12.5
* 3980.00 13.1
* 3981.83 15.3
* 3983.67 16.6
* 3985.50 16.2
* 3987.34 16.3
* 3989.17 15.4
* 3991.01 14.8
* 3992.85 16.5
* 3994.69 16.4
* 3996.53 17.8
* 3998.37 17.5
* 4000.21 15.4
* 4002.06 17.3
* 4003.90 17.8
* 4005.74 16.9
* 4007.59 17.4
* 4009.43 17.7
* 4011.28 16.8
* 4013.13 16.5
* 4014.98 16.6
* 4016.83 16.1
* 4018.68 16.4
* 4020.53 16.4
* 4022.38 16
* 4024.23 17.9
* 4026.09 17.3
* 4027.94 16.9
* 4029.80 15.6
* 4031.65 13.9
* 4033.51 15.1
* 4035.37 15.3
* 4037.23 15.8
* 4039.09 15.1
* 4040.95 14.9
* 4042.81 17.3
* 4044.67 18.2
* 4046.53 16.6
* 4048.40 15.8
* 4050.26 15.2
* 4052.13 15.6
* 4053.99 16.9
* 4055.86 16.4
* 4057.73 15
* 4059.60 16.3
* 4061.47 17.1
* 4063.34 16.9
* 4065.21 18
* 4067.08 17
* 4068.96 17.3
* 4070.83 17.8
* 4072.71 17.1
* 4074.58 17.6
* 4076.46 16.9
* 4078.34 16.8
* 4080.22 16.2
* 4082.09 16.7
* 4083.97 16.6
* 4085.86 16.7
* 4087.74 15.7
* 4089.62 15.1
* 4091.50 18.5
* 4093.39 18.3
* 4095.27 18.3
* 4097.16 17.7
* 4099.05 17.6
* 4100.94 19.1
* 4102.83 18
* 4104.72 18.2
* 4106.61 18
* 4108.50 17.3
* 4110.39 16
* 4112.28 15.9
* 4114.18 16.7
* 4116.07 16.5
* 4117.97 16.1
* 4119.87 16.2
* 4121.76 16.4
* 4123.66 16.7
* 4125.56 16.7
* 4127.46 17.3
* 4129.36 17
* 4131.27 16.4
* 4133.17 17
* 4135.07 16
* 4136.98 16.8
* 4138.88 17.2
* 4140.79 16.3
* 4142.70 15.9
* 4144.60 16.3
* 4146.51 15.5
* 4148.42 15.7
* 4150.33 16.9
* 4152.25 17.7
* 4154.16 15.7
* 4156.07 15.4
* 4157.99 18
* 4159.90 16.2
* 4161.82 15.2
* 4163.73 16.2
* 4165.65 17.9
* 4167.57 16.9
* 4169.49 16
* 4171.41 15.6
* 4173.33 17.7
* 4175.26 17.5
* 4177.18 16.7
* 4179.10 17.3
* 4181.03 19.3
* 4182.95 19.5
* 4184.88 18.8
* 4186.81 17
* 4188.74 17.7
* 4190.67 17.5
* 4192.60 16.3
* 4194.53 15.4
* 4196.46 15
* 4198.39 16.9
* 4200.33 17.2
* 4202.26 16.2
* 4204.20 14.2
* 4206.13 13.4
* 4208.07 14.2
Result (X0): 15.7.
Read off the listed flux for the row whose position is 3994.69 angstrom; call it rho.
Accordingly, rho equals 16.4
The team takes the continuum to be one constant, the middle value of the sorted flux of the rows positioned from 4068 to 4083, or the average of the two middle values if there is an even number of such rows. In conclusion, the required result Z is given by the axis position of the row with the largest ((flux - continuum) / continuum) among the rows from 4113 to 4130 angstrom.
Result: 4127.46 angstrom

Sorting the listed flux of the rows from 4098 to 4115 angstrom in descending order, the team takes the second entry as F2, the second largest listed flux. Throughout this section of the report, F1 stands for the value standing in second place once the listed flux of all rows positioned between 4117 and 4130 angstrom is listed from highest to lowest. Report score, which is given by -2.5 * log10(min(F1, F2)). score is -3.08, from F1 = 17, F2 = 18.2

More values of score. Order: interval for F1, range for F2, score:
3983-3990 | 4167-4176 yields -3.03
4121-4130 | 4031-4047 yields -3.08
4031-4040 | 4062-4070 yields -2.96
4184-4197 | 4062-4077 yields -3.12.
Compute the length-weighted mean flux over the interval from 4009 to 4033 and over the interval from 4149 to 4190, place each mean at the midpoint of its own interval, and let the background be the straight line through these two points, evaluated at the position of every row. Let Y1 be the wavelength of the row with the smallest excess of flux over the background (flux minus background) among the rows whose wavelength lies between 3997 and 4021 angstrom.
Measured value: 4000.21 angstrom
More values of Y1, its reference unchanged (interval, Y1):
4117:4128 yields 4117.97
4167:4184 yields 4171.41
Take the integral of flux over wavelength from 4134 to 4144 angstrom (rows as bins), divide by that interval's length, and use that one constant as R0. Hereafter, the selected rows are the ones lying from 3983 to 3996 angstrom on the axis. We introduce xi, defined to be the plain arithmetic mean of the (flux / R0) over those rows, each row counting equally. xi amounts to 0.97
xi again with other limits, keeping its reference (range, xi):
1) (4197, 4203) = 1.02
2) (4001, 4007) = 1.05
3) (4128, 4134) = 1.02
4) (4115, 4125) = 1.00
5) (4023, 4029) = 1.06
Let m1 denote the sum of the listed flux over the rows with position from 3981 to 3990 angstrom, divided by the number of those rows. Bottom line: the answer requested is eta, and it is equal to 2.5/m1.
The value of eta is 0.157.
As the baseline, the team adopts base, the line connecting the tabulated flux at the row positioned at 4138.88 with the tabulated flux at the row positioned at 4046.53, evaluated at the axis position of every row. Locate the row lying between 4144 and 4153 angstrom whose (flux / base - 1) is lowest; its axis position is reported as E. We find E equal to 4146.51 angstrom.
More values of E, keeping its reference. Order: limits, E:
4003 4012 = 4011.28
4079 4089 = 4087.74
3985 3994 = 3991.01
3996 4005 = 4000.21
